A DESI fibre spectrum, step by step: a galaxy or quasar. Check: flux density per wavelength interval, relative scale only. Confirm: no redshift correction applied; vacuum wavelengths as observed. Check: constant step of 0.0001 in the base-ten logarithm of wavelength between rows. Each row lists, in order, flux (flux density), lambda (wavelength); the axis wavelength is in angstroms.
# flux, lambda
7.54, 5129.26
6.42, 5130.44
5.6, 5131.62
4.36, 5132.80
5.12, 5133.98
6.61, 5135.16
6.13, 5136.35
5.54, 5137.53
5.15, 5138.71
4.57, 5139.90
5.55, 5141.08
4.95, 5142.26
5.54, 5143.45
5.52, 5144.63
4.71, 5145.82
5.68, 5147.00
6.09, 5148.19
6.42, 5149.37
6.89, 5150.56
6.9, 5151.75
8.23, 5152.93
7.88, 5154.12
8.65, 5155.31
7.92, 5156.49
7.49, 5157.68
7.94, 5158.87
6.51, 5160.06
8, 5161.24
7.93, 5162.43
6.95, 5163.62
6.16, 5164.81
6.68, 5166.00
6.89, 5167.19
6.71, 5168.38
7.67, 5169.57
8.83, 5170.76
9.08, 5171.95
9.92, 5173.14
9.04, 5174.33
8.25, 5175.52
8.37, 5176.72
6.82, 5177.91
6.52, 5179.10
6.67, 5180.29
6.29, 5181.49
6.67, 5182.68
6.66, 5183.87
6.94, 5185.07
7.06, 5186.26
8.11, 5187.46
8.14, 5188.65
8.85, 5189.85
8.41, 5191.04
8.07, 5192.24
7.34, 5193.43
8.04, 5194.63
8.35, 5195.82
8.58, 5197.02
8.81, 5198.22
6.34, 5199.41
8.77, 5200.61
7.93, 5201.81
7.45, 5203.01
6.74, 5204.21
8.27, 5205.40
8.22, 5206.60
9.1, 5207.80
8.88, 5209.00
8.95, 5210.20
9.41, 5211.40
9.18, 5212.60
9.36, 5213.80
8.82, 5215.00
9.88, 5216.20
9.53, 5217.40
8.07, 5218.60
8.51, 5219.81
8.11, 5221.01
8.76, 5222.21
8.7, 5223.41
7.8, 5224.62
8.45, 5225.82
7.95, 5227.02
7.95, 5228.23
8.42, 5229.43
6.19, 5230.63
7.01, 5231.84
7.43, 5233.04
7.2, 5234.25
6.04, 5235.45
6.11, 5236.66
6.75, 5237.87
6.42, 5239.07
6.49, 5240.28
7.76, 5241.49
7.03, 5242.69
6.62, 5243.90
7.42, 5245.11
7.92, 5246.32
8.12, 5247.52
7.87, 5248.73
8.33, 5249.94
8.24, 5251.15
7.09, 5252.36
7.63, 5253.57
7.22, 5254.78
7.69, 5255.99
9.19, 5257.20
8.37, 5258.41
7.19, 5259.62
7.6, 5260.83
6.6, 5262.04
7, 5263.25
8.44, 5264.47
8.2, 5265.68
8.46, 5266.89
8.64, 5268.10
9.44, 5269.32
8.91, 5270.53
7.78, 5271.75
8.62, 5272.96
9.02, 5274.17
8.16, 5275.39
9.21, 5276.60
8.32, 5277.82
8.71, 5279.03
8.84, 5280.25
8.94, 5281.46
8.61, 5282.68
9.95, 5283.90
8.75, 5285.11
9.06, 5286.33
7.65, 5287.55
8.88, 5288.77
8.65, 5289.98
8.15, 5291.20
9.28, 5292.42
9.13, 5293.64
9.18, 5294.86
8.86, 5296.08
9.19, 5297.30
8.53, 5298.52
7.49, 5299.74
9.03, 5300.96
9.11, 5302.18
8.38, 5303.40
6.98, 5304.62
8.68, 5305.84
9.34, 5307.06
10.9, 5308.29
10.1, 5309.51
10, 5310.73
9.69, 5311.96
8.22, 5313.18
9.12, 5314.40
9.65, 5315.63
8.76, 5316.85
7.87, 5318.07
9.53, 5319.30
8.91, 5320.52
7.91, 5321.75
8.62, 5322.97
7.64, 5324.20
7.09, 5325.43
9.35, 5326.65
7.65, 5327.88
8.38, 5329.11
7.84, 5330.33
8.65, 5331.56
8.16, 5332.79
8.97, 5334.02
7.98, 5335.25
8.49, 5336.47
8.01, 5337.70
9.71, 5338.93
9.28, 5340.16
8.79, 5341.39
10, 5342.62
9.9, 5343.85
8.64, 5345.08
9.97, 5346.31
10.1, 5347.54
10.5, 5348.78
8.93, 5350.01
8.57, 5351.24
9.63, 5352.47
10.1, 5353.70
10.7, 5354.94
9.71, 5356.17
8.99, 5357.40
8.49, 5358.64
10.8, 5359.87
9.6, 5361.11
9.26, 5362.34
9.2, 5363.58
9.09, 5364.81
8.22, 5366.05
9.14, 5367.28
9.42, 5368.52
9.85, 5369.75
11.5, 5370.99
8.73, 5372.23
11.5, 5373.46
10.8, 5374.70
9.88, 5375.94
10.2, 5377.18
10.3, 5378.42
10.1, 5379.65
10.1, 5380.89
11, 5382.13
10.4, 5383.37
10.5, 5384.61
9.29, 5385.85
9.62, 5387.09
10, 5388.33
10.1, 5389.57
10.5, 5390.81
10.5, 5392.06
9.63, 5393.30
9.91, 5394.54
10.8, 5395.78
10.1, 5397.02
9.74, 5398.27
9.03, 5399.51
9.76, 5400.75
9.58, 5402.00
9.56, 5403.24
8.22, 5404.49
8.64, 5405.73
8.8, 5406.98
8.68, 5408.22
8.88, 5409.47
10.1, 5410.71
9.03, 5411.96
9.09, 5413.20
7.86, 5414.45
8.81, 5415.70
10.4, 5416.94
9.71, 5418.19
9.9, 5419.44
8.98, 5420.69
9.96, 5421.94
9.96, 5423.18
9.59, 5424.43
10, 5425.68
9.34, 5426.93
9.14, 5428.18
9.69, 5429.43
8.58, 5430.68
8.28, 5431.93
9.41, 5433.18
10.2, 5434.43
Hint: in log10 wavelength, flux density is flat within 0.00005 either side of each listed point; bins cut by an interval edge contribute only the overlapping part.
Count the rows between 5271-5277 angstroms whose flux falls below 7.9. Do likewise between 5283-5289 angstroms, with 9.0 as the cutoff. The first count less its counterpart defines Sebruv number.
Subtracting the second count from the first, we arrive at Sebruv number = -2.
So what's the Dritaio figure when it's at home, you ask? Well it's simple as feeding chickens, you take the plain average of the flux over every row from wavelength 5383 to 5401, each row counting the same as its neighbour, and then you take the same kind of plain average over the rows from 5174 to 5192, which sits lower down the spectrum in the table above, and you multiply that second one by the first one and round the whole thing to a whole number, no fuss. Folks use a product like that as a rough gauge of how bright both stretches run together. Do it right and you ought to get 75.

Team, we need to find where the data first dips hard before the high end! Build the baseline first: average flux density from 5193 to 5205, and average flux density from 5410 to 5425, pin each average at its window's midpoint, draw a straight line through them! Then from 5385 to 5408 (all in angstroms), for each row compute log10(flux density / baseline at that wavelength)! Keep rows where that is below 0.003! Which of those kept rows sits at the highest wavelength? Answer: 5406.98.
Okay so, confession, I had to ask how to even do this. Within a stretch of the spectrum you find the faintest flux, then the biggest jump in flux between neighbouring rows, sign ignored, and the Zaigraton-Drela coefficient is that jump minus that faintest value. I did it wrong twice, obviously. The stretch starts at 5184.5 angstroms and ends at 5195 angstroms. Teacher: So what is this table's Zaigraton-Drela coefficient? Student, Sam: -5.9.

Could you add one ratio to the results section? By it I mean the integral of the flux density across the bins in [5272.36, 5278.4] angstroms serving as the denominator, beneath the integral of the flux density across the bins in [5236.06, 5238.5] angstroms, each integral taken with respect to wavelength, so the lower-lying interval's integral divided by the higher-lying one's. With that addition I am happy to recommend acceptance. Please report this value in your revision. 0.3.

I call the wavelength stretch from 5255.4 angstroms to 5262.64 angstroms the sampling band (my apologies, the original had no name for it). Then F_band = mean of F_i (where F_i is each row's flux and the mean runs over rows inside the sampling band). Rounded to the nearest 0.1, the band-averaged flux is 7.8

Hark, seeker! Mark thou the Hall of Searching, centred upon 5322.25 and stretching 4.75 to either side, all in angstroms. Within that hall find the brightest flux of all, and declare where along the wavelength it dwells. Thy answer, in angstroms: 5319.30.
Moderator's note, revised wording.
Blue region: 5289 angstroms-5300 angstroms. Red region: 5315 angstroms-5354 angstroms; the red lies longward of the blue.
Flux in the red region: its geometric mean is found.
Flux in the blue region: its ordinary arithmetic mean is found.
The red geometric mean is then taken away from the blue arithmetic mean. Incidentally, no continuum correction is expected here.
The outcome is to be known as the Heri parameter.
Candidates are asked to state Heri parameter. -0.1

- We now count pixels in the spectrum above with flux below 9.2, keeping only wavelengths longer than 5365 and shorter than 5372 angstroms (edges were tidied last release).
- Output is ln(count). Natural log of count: 0.69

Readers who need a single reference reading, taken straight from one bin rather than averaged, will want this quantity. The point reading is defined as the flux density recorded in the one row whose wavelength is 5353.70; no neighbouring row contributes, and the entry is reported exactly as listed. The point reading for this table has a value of 10.1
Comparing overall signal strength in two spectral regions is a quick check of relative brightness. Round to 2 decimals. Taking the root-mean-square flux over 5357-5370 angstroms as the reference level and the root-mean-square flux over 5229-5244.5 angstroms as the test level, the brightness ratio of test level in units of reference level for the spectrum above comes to 0.74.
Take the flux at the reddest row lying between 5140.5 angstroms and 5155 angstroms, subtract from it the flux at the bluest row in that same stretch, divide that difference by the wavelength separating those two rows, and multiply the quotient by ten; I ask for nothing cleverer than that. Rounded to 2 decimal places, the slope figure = 1.79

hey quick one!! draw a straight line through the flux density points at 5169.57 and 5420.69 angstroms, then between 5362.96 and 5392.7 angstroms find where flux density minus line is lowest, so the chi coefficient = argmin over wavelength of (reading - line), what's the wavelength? 5366.05 angstroms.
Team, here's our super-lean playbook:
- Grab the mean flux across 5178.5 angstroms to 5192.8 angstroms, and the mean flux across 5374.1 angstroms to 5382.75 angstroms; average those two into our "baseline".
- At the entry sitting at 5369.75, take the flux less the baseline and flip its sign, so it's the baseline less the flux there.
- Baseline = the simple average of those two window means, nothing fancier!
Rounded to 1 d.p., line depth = -1.0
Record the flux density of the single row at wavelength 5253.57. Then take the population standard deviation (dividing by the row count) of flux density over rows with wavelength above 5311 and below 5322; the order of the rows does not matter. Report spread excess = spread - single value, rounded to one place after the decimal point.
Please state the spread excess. -7.0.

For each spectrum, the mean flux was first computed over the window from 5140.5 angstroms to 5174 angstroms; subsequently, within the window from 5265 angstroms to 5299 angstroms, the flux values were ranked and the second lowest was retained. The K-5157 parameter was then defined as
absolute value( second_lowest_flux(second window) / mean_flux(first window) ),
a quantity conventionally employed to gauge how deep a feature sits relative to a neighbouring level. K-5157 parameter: 1.10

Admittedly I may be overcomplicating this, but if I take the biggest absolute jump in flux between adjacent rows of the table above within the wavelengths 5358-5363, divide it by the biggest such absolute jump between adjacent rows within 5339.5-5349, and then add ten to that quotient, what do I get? 11.7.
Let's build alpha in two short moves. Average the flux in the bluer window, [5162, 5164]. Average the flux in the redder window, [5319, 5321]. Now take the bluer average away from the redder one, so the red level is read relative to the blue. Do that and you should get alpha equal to 1.8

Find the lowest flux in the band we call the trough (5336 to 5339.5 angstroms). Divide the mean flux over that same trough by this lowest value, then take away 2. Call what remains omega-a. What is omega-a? -0.91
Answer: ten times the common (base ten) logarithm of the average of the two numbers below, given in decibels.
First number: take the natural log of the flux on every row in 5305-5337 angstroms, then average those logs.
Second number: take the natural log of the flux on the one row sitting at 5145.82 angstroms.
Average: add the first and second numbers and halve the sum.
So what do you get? 2.7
